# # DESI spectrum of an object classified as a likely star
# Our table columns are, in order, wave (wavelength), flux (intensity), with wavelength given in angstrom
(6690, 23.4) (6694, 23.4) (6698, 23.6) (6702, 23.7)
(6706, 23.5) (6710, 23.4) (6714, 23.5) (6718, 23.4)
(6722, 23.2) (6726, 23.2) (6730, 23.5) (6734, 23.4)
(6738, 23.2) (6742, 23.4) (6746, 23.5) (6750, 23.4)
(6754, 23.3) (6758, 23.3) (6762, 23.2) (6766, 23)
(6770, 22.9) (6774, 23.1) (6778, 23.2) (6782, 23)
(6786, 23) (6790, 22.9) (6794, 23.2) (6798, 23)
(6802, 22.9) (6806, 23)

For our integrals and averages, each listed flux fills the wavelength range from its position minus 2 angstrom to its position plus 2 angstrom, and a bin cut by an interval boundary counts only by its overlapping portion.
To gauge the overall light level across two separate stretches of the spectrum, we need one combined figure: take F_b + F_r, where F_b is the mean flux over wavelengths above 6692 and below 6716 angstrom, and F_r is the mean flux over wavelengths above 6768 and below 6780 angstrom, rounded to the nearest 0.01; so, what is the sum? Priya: 46.58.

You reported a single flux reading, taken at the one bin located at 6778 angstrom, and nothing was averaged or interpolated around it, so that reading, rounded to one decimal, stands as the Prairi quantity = 23.2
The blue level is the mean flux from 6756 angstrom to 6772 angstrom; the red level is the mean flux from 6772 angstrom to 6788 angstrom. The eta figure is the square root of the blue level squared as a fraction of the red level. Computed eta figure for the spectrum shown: 4.81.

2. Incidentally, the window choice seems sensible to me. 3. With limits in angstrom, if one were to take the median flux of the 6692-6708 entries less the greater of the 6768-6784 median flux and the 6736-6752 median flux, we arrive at 0.15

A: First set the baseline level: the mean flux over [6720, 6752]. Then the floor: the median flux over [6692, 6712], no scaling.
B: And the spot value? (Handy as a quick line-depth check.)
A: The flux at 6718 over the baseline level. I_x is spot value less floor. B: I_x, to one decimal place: -22.5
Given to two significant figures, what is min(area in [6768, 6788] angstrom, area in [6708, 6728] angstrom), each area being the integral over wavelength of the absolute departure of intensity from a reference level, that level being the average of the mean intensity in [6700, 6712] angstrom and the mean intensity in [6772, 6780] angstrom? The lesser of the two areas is 2.2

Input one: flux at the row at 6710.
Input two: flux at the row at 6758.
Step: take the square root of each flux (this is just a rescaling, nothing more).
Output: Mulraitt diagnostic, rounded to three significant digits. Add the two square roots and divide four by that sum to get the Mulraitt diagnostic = 0.414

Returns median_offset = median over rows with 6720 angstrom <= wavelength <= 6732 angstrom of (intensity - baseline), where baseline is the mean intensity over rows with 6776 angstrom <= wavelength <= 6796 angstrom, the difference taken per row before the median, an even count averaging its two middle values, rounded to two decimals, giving 0.14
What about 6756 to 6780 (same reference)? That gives 0.09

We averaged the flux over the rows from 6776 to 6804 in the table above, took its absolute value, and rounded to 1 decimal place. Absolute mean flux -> 23.0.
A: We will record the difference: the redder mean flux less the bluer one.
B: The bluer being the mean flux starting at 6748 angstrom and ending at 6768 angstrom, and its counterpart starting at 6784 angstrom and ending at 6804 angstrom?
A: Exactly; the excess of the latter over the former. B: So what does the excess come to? -0.24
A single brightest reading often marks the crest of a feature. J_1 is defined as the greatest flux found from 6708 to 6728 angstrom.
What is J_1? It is 23.5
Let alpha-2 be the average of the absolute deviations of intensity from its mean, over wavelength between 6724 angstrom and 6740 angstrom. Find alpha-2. 0.125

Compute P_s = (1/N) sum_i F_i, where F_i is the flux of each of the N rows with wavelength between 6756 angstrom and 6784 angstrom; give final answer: 23.1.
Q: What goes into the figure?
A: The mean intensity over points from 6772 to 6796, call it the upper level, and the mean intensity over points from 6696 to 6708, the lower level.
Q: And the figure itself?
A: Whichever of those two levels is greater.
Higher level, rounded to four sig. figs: 23.60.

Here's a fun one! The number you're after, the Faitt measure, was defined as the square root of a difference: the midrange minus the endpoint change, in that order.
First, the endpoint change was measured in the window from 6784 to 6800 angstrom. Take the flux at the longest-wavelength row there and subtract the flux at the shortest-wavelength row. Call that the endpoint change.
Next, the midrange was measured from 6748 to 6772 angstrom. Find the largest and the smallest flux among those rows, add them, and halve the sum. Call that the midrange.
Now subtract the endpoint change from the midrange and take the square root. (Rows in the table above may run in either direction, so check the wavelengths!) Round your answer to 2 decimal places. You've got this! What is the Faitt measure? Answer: 4.81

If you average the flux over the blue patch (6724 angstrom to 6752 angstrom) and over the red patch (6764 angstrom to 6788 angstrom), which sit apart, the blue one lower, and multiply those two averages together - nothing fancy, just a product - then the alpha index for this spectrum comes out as 538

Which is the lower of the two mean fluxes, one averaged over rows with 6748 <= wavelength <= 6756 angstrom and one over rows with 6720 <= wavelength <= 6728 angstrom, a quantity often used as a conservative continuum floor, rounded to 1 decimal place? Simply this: 23.2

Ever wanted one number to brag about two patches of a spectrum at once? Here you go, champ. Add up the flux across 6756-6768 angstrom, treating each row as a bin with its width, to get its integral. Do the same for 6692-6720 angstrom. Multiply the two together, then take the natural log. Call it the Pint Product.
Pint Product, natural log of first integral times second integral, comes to 12.1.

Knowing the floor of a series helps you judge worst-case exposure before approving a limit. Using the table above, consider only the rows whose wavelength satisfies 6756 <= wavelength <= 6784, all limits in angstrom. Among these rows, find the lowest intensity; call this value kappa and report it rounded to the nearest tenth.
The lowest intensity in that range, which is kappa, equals 22.9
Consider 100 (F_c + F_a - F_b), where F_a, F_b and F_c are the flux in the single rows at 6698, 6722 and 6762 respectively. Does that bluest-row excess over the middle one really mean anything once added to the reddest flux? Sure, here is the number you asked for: 2360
